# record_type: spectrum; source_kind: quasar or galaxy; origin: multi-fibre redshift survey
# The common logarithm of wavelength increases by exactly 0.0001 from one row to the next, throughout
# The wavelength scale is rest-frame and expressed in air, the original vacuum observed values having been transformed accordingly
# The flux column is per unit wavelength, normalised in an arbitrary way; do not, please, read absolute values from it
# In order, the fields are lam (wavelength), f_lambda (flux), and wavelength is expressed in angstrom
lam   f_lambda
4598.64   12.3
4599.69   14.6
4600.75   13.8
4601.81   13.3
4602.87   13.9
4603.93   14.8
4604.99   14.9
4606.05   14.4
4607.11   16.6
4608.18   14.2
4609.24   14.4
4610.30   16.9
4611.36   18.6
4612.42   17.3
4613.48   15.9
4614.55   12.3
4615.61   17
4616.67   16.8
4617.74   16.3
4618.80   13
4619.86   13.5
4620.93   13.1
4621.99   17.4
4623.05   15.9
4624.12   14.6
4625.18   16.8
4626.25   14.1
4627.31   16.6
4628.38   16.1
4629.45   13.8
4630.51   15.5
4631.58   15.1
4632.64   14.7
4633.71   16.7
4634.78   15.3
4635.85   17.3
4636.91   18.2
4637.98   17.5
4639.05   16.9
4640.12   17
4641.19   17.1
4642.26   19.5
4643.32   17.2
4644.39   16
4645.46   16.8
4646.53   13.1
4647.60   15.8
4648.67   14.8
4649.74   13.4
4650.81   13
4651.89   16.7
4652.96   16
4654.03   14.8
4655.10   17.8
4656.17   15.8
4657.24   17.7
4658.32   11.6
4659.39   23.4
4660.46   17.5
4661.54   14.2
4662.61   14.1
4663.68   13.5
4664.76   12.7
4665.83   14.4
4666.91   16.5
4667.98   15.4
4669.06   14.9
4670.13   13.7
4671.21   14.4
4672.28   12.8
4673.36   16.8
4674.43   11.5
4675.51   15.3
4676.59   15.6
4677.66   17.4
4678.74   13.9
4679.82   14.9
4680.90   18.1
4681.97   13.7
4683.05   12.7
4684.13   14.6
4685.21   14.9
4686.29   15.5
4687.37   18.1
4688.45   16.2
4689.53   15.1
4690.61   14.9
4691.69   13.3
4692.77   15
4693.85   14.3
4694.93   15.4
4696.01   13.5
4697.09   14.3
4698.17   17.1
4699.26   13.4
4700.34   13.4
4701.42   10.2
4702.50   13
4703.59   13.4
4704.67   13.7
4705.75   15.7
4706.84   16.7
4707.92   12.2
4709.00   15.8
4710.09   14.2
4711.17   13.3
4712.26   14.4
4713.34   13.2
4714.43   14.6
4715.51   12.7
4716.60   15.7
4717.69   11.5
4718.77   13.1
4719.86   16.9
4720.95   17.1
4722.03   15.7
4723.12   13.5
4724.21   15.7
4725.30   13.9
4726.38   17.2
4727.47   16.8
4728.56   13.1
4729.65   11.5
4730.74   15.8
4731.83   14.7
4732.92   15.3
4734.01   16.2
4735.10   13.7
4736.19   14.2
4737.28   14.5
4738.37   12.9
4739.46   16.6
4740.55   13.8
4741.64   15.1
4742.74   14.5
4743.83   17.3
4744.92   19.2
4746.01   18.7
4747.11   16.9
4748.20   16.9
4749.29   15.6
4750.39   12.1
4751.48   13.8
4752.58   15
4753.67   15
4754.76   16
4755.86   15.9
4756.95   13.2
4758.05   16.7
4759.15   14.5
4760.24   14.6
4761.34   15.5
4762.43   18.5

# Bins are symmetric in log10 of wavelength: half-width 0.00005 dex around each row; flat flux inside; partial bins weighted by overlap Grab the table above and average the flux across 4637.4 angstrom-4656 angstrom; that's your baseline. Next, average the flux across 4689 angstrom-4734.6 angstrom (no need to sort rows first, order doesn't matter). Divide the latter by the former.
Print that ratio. 0.90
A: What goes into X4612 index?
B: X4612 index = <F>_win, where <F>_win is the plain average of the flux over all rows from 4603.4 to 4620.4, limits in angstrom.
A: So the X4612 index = 15.4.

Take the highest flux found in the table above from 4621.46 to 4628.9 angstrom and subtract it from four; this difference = -13.4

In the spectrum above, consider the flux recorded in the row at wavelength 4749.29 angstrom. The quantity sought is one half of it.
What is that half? 7.8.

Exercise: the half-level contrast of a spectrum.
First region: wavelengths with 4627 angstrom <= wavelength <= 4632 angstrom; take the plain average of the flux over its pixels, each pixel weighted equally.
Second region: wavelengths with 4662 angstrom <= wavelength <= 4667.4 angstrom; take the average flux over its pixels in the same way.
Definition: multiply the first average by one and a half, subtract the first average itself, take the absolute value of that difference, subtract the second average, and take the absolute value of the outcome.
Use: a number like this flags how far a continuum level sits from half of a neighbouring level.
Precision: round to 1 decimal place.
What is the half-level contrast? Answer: 6.5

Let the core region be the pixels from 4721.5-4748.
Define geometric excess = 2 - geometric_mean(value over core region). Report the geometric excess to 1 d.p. -13.2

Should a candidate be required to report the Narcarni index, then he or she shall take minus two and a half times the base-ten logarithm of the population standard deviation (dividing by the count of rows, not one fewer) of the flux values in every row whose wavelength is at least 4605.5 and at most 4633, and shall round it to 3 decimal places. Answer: -0.493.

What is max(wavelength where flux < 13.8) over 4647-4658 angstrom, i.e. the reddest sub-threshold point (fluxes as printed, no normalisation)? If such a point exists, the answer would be 4650.81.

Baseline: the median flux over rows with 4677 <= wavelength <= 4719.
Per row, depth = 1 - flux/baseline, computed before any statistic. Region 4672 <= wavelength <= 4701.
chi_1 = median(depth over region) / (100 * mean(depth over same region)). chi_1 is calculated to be 0.0104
